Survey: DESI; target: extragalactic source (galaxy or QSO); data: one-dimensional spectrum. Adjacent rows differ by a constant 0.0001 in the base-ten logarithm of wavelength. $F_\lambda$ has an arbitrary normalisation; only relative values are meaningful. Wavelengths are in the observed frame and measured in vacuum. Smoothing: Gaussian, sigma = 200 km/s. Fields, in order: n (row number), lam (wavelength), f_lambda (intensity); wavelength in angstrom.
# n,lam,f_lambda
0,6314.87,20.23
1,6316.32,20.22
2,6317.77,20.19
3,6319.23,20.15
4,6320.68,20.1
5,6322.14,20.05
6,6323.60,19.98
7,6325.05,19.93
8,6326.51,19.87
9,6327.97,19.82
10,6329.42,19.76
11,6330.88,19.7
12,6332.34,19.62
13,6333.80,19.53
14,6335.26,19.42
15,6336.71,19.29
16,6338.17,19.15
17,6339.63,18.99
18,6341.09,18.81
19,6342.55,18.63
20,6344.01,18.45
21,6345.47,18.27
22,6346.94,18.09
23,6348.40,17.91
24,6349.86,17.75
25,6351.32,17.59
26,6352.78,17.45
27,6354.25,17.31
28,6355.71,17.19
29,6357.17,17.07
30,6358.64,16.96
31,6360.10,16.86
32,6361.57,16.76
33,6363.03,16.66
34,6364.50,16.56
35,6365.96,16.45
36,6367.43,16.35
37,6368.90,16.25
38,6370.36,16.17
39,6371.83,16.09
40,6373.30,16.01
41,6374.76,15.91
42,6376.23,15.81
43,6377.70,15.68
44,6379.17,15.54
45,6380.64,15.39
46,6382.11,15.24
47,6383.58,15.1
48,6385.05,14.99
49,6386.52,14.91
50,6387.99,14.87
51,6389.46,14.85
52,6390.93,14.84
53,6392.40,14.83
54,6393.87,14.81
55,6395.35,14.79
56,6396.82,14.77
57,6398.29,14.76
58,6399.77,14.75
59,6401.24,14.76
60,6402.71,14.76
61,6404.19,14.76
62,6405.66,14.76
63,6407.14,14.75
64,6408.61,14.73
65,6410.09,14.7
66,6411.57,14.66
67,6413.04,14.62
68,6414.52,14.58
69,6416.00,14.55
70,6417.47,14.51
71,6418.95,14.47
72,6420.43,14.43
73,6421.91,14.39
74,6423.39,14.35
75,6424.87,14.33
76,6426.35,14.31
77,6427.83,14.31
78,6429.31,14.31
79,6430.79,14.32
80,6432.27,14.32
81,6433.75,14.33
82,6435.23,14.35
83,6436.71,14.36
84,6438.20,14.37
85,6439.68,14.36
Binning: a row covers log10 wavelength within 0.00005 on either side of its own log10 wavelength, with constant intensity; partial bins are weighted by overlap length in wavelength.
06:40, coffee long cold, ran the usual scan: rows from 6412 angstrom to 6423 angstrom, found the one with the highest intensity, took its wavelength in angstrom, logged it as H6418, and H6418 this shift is 6413.04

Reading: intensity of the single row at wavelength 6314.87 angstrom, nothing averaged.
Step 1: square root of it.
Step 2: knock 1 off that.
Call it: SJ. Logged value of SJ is 3.50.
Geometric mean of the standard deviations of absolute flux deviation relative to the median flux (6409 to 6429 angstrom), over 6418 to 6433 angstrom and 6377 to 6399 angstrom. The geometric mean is 0.13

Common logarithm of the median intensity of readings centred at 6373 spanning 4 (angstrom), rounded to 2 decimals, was 1.20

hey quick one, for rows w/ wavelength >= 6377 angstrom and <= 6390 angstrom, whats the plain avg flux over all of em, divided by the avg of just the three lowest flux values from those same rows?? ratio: 1.02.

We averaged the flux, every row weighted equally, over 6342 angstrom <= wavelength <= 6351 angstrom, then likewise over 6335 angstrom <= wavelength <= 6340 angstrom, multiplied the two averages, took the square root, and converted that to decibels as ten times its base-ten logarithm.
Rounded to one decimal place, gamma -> 12.7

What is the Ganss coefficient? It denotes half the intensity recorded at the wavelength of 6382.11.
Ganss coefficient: 7.62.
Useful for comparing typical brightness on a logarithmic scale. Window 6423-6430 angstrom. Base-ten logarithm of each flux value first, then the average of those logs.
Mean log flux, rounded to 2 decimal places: 1.16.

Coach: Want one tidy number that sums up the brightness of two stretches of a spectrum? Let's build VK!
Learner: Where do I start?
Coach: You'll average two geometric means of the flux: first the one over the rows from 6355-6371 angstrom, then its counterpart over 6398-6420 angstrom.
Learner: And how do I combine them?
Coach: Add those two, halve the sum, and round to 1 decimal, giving 15.7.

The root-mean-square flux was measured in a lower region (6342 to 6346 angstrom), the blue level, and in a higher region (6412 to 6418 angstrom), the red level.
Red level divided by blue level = 0.79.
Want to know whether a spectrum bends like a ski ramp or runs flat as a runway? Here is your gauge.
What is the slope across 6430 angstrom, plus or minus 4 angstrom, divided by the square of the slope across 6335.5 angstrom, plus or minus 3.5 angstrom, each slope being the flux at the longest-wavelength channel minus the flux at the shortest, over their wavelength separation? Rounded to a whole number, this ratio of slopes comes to 0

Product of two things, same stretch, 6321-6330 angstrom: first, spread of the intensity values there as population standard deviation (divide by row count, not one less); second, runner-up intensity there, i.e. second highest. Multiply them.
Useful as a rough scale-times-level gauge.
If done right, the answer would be 2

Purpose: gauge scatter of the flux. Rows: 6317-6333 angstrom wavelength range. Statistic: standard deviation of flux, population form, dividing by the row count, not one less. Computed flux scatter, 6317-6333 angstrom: 0.2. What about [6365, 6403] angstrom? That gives 0.6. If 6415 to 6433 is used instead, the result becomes 0.1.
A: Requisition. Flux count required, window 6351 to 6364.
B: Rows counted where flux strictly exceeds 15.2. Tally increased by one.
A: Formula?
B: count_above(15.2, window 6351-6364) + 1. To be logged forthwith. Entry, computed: 10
